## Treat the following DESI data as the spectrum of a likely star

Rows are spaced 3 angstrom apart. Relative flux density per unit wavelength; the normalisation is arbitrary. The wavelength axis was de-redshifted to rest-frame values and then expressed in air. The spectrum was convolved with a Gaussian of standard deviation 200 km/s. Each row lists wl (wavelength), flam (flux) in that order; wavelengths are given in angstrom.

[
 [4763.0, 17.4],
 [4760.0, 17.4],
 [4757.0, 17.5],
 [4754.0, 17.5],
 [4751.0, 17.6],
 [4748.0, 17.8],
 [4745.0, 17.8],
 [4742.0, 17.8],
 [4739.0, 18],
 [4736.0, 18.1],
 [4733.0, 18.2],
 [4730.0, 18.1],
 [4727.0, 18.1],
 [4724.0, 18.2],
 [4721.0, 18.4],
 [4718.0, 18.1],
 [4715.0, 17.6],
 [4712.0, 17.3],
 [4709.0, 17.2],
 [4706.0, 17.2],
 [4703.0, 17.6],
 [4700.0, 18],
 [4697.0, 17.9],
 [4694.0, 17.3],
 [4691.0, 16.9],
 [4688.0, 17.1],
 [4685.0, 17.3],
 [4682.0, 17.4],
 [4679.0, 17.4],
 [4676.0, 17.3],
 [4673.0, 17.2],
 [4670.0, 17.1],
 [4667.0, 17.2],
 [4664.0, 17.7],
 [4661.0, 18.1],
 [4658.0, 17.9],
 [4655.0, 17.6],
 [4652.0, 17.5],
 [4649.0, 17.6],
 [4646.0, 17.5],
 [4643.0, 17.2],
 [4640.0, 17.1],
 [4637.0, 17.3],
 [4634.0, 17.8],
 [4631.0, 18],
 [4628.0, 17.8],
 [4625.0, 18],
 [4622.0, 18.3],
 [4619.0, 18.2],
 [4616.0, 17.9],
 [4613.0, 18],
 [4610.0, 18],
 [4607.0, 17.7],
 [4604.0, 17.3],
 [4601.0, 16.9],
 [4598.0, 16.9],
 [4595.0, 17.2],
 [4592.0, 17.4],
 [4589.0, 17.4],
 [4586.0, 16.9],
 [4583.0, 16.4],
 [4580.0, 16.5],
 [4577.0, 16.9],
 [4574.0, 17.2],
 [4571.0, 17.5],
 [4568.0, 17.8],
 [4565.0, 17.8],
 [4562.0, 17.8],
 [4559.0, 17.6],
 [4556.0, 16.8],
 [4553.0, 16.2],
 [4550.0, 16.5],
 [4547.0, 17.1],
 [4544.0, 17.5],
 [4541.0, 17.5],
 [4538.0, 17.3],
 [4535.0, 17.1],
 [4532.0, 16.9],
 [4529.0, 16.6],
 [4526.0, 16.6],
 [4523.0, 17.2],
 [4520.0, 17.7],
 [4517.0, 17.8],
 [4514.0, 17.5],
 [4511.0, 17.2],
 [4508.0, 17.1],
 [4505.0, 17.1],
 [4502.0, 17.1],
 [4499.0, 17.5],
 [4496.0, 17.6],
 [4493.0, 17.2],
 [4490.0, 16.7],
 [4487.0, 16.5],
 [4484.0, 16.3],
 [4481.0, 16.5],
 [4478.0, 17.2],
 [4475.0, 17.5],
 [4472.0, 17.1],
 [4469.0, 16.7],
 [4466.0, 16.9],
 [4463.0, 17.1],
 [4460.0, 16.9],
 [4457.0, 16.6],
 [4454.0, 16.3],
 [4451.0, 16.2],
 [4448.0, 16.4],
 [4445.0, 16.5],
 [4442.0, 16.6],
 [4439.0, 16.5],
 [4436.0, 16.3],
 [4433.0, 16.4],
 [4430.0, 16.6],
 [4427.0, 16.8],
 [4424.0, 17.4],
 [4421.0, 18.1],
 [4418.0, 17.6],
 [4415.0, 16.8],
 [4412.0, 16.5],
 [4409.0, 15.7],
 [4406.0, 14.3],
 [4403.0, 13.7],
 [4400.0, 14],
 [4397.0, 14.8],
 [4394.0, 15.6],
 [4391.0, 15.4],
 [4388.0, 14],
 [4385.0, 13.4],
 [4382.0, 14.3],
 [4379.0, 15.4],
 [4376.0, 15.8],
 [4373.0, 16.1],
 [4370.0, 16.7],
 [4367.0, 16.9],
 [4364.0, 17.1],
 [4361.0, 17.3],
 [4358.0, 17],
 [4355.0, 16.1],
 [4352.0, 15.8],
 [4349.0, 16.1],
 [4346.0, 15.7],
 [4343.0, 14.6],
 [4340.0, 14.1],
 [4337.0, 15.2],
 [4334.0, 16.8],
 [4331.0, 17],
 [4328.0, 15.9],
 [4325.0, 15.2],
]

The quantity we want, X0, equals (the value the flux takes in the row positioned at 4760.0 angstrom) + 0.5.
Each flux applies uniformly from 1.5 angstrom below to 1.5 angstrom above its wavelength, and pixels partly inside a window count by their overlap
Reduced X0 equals 17.9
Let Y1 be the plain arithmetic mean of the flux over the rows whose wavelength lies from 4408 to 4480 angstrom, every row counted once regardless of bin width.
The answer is 16.78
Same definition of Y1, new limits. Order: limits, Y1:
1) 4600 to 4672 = 17.65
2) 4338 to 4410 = 15.41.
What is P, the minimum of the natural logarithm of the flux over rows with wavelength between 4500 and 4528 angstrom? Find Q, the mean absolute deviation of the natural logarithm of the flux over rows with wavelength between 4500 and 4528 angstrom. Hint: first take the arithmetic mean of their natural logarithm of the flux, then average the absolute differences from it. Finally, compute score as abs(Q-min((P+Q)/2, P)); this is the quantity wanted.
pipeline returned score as 1.40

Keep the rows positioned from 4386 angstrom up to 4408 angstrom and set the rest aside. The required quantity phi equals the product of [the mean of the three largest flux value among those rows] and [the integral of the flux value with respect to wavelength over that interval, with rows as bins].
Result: 4885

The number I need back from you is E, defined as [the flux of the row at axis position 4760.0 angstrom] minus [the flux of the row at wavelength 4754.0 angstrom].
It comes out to -0.1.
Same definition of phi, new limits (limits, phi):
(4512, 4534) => 6679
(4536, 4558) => 6521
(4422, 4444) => 6216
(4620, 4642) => 7070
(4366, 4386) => 5146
